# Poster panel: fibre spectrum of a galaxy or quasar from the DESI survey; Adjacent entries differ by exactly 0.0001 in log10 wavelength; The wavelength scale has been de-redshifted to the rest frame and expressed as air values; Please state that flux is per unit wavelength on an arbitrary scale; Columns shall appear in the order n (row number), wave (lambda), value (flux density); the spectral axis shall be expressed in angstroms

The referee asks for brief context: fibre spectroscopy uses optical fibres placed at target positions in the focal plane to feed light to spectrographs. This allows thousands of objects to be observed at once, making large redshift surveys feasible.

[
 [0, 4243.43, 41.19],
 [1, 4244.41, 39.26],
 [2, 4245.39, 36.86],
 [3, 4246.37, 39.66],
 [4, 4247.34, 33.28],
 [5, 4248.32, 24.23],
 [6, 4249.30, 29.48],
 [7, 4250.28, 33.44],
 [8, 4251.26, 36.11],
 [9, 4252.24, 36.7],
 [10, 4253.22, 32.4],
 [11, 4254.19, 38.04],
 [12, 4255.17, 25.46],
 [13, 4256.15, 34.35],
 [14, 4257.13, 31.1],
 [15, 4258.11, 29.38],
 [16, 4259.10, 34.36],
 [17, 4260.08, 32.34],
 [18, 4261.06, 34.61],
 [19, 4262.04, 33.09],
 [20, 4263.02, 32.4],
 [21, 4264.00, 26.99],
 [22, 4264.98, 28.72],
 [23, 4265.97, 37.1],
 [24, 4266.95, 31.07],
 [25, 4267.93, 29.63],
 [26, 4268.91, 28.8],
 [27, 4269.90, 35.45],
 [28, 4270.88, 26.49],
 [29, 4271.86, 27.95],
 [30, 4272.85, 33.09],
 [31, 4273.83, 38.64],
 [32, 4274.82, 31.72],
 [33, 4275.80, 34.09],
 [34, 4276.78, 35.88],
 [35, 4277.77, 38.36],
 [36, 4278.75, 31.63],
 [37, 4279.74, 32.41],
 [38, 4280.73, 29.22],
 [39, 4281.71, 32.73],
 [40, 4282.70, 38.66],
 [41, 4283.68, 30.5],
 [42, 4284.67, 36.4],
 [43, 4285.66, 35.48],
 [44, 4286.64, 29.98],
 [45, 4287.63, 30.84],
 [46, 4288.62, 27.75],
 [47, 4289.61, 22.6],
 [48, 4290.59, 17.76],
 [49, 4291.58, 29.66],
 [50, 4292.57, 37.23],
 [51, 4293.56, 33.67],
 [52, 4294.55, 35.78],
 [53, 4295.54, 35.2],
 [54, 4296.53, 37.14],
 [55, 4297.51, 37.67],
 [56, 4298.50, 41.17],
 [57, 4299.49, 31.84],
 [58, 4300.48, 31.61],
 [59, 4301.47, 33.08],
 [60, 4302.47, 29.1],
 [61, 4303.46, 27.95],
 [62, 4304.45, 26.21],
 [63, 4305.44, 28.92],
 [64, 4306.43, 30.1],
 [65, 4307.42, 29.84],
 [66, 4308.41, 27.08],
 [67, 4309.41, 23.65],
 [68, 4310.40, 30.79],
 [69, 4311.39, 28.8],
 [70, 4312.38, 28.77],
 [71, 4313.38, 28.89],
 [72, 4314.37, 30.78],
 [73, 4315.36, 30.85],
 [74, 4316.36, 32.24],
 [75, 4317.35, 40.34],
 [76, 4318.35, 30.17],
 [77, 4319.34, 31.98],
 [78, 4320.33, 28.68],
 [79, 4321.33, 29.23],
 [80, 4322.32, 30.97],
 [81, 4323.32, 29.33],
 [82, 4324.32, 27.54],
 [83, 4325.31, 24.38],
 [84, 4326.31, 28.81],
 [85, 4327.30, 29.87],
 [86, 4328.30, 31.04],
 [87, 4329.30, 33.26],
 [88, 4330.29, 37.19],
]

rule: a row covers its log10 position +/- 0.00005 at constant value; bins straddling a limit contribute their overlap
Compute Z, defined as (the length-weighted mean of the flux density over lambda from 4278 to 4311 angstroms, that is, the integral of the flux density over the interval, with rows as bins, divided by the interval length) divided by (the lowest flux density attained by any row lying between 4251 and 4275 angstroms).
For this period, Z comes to 1.23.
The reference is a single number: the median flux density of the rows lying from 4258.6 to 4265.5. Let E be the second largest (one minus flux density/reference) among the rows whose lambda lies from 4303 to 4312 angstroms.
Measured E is 0.19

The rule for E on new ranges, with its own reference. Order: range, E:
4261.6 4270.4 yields 0.11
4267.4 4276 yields 0.14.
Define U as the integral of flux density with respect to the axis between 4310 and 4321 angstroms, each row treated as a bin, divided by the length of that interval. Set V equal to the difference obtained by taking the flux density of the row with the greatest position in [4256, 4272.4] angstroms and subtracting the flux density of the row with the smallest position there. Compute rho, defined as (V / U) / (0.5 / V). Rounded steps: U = 31.1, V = -6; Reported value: 2.6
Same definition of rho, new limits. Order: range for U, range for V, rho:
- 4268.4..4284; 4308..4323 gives 0.9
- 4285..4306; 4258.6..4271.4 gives 3.9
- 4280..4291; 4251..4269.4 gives 3.5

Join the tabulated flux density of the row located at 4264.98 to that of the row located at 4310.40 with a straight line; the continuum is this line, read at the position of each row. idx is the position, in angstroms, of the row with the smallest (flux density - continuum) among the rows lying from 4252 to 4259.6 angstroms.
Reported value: 4255.17 angstroms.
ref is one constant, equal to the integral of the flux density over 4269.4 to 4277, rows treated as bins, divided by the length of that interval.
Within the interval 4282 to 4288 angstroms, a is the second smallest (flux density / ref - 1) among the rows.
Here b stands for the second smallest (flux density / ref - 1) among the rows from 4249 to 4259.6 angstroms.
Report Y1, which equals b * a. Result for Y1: 0.007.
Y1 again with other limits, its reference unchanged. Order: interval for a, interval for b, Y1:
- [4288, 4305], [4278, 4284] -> 0.022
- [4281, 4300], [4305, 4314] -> 0.054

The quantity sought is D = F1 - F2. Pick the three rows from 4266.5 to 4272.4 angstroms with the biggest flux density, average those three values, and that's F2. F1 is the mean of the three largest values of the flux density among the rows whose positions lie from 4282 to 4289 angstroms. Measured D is 5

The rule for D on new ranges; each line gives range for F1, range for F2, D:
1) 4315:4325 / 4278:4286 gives -2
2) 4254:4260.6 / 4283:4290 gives 1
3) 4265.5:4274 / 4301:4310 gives 6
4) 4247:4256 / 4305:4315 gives 6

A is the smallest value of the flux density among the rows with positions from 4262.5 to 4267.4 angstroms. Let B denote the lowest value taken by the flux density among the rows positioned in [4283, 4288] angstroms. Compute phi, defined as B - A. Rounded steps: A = 26.99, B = 29.98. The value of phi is 3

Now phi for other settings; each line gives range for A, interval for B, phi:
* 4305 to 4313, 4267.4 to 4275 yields 3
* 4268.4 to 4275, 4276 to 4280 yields 5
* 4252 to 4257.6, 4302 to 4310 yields -2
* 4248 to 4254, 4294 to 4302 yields 7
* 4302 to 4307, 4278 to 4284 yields 3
